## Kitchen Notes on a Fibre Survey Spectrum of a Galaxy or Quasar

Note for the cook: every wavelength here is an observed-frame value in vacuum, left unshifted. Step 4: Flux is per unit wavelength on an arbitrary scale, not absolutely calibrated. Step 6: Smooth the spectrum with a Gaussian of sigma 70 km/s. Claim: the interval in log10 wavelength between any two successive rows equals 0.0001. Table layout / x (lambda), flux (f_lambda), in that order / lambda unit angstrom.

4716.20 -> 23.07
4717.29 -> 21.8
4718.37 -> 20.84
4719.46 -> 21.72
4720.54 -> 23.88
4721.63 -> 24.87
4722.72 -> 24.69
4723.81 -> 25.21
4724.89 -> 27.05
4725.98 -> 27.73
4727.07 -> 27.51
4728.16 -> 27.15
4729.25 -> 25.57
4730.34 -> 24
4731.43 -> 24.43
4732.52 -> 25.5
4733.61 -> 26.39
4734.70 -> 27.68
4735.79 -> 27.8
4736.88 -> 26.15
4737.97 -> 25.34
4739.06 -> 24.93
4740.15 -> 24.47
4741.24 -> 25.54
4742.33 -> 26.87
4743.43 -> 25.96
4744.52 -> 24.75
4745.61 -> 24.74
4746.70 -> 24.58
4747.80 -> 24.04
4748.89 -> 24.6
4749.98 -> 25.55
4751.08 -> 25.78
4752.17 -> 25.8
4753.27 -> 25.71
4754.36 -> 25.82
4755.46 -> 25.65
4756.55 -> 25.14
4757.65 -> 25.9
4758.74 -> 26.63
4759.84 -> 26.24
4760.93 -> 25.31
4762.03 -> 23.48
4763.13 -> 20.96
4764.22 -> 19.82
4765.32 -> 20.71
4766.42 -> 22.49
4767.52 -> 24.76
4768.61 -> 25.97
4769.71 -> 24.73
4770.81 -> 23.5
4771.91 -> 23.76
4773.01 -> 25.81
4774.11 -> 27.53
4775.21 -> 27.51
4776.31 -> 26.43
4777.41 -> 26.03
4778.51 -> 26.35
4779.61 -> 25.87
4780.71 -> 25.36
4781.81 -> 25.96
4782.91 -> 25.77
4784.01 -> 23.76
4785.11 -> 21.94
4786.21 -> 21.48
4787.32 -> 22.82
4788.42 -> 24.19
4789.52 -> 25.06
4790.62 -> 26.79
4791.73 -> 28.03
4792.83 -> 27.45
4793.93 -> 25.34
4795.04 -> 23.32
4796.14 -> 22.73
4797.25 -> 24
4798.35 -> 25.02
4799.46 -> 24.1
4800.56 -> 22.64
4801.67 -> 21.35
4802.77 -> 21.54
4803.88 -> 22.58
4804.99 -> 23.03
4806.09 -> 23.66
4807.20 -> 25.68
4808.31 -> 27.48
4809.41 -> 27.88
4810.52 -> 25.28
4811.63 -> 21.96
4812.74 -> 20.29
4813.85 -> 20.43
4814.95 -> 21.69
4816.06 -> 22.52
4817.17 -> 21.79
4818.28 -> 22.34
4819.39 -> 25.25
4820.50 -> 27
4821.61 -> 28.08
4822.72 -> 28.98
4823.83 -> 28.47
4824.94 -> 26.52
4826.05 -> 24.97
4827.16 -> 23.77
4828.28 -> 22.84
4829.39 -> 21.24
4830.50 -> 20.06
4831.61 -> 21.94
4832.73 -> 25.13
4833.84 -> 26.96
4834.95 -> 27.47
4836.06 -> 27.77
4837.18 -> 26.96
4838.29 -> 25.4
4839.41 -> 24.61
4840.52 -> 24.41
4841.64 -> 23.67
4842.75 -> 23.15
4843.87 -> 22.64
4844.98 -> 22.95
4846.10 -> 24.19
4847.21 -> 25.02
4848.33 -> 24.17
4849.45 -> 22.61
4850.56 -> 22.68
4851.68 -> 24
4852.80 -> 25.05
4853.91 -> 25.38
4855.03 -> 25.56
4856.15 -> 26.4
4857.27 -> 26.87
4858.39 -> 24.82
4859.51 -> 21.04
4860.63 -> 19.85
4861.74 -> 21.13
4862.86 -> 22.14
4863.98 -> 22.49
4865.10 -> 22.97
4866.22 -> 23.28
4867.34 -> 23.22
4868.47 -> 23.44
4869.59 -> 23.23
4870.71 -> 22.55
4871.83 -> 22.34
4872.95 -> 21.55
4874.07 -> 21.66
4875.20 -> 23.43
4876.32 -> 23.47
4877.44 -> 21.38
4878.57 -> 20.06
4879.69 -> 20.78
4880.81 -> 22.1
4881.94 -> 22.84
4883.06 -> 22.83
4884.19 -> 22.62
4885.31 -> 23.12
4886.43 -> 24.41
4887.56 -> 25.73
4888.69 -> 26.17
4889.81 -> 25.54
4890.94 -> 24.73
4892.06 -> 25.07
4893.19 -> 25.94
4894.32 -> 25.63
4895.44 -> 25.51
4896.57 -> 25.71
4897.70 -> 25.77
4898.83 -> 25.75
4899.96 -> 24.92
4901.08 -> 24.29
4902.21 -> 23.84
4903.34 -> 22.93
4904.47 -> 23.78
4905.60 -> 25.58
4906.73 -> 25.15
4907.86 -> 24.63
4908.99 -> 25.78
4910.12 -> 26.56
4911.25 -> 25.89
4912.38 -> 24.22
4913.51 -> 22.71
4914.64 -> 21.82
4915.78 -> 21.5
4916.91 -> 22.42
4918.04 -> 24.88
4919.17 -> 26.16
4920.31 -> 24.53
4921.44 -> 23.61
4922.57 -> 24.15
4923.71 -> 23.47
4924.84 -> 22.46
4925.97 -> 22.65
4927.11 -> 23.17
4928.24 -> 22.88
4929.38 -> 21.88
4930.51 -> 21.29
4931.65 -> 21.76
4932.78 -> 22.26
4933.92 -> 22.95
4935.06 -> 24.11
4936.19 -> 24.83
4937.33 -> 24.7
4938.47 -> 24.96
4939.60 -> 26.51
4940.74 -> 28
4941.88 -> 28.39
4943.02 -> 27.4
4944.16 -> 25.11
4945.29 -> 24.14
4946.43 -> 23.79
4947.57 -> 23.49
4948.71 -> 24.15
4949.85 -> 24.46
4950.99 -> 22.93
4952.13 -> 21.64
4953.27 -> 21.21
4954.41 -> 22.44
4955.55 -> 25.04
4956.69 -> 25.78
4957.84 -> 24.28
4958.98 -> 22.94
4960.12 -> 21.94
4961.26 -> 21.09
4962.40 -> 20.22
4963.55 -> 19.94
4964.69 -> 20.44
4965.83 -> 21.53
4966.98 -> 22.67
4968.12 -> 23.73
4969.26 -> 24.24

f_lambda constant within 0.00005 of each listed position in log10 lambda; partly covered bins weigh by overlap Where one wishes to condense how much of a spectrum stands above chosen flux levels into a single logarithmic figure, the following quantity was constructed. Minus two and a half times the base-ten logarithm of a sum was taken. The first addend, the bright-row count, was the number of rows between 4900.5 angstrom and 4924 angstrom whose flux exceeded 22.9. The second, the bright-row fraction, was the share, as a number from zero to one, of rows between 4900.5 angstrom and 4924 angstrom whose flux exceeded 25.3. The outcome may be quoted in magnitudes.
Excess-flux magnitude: -3.09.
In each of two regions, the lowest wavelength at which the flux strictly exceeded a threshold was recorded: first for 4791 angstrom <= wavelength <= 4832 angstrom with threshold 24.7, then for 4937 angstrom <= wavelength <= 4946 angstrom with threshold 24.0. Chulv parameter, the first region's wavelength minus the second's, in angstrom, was -145.6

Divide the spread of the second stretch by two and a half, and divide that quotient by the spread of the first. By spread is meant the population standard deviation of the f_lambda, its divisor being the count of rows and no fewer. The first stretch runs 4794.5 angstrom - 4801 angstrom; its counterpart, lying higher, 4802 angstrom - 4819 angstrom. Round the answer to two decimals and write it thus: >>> 1.09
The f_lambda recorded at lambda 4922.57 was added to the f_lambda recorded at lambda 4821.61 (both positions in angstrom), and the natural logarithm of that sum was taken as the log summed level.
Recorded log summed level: 3.96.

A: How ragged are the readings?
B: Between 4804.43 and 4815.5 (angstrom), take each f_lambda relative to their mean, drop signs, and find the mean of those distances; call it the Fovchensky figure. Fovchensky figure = 2.3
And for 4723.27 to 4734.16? 1.1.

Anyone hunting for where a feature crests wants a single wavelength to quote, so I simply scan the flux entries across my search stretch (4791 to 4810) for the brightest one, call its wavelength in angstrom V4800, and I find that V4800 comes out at 4791.73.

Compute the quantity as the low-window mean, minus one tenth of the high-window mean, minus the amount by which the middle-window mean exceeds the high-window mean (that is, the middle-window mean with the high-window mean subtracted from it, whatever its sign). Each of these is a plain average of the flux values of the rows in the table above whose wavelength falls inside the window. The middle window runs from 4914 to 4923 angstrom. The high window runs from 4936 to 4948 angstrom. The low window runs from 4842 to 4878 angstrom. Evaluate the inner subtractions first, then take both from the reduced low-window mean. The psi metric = 22.7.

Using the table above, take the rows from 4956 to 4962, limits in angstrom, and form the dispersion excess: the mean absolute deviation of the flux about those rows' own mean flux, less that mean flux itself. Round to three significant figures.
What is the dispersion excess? -21.7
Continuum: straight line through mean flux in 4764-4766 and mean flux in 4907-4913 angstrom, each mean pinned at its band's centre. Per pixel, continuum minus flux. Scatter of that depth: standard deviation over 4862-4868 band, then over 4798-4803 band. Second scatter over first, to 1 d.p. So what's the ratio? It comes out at 3.8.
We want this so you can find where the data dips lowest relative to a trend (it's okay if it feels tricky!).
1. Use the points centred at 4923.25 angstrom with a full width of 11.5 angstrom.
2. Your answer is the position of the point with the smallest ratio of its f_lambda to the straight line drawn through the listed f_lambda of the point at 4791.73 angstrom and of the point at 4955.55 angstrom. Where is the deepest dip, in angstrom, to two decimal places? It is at 4924.84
